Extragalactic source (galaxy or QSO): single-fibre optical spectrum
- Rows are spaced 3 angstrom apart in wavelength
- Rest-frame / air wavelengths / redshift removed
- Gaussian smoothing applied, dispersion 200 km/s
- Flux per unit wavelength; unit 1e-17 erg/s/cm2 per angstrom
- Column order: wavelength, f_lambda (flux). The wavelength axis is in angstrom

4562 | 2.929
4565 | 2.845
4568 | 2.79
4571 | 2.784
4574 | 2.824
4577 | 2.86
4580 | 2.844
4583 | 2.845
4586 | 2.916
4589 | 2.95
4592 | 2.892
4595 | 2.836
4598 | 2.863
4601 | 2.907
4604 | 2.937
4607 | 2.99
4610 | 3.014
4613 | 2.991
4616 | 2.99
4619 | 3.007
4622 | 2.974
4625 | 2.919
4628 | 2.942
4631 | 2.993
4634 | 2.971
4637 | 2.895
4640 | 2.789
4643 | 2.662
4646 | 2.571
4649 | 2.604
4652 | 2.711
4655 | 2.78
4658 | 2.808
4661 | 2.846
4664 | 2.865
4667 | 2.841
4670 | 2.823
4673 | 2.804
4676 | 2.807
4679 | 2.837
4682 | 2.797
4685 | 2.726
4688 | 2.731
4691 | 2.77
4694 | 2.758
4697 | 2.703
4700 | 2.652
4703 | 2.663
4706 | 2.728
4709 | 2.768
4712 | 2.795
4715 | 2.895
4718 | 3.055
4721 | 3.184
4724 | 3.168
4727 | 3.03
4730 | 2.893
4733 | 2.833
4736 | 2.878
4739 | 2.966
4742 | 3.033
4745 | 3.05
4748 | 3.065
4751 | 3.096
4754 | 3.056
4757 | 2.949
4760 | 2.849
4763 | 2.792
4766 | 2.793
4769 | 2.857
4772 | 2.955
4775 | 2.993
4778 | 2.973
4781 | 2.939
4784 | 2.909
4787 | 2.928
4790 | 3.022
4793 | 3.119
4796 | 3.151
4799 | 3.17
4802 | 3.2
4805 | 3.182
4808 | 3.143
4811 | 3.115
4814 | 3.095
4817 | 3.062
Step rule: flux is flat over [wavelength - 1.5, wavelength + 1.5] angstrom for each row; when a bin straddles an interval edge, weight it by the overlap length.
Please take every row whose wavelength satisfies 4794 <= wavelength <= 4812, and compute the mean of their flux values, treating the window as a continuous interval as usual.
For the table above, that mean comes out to 3.16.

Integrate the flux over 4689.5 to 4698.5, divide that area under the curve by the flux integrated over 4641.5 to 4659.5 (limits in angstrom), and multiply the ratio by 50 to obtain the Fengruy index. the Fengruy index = 26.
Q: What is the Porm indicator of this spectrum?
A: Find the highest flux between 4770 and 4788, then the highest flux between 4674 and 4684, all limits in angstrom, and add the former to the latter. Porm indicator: 5.83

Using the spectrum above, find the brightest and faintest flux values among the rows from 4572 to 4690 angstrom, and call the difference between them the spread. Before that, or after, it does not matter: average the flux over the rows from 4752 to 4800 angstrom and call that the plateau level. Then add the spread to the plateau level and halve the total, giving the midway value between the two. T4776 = 1.70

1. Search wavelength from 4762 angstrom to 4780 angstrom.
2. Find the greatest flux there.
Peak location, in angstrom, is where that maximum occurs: 4775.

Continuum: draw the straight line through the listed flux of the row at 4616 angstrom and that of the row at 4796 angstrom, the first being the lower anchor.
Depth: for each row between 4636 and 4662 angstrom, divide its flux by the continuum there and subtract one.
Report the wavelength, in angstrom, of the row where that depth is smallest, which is 4646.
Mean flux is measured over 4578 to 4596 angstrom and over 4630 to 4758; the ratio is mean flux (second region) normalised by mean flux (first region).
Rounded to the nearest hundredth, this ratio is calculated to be 0.99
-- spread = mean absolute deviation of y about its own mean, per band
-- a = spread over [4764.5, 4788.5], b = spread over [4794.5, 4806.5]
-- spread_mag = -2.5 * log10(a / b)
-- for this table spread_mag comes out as -1.3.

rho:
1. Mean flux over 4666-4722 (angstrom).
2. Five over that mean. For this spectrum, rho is 1.78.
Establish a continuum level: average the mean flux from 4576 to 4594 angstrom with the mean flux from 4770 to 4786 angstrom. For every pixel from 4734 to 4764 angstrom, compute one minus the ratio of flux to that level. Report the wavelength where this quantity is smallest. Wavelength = 4751 angstrom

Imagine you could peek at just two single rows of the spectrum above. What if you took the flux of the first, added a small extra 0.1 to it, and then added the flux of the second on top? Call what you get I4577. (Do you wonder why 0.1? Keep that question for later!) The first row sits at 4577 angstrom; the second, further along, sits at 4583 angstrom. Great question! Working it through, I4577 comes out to 5.8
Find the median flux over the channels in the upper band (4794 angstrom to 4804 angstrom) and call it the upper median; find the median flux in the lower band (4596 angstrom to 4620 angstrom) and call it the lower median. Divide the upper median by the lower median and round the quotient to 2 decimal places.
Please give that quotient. 1.06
